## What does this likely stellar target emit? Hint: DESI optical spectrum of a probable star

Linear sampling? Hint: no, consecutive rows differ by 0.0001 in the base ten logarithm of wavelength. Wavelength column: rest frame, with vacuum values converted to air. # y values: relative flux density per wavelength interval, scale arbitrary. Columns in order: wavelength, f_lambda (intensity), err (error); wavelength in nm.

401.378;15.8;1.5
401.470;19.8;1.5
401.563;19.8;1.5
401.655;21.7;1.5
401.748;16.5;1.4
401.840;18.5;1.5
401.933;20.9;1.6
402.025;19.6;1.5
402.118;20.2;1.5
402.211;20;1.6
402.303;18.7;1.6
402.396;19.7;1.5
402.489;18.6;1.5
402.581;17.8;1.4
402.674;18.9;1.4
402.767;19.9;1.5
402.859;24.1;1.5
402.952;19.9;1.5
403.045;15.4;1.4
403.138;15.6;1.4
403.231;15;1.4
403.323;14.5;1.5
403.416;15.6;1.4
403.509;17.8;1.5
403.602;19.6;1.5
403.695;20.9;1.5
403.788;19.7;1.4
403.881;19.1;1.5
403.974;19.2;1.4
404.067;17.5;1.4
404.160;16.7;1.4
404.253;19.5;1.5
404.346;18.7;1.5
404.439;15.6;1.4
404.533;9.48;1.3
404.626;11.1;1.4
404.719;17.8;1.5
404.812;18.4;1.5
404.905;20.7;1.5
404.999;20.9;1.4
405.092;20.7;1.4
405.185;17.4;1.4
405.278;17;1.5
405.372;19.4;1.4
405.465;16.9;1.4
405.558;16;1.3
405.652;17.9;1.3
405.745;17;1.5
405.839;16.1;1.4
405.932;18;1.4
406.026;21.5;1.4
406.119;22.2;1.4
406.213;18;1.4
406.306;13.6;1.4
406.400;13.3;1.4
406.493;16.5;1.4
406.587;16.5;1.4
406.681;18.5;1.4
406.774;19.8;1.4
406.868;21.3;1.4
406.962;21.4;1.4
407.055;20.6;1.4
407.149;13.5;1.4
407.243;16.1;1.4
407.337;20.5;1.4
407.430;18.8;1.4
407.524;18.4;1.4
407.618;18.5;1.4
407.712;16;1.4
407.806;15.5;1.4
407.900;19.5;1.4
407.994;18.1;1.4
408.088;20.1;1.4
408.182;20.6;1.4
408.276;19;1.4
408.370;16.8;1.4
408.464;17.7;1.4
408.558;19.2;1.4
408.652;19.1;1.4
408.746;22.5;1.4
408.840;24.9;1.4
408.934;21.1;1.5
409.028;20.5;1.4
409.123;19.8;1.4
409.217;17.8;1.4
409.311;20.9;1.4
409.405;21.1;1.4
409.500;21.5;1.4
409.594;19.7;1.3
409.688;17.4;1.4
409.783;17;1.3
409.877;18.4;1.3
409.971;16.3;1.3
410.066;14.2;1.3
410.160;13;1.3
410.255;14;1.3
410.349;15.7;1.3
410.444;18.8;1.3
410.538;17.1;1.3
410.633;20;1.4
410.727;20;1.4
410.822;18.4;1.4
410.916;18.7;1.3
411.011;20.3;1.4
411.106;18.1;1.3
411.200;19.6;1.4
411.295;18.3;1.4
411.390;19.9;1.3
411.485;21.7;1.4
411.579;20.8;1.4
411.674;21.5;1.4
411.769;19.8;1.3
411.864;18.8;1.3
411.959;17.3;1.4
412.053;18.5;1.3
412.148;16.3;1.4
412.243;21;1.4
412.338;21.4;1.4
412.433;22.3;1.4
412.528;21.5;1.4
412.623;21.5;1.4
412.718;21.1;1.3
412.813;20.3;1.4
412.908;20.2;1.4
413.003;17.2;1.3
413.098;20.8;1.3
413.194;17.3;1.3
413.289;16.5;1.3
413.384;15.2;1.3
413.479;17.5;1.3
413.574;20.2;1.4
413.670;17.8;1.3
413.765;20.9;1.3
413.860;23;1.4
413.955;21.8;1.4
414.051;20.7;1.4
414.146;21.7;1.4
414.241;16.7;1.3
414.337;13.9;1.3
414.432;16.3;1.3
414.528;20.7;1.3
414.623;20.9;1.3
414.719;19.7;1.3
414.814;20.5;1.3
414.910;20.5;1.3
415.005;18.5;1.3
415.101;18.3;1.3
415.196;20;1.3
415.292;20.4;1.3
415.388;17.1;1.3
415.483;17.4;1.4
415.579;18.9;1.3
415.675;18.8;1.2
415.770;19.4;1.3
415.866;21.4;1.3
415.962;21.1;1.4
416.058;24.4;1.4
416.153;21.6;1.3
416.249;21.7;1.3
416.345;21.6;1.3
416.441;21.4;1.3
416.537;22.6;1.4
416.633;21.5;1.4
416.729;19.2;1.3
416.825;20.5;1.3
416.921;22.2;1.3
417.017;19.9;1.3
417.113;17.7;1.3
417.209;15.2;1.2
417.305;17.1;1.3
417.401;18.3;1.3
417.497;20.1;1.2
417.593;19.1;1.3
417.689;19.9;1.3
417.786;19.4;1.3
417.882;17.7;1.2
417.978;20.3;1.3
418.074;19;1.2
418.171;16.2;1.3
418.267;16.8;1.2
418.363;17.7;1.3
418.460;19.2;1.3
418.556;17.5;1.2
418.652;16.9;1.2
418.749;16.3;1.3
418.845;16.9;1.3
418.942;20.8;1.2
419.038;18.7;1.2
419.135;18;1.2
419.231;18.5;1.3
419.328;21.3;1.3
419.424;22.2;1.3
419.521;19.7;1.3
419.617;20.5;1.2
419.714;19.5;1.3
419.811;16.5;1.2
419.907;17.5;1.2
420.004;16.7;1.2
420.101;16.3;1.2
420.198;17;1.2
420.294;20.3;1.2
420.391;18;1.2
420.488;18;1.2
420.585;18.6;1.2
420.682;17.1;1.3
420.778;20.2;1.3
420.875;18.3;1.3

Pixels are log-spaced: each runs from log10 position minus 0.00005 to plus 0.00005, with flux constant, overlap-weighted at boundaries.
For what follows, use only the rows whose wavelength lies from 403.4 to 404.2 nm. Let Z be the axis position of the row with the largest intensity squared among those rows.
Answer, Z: 403.695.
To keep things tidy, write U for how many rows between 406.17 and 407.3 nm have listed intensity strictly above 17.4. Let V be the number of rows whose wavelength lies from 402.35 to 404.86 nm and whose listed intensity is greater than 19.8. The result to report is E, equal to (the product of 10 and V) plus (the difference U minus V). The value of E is 42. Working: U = 6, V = 4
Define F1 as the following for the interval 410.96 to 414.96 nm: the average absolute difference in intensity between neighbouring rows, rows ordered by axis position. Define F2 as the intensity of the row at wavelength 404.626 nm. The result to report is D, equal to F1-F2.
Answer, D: -9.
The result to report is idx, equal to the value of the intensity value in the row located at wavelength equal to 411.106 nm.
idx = 18.1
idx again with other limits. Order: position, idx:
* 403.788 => 19.7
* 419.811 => 16.5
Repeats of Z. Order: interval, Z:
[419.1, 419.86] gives 419.424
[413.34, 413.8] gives 413.765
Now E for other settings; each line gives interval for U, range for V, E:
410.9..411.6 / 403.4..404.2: 17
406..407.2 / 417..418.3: 44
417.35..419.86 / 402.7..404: 56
